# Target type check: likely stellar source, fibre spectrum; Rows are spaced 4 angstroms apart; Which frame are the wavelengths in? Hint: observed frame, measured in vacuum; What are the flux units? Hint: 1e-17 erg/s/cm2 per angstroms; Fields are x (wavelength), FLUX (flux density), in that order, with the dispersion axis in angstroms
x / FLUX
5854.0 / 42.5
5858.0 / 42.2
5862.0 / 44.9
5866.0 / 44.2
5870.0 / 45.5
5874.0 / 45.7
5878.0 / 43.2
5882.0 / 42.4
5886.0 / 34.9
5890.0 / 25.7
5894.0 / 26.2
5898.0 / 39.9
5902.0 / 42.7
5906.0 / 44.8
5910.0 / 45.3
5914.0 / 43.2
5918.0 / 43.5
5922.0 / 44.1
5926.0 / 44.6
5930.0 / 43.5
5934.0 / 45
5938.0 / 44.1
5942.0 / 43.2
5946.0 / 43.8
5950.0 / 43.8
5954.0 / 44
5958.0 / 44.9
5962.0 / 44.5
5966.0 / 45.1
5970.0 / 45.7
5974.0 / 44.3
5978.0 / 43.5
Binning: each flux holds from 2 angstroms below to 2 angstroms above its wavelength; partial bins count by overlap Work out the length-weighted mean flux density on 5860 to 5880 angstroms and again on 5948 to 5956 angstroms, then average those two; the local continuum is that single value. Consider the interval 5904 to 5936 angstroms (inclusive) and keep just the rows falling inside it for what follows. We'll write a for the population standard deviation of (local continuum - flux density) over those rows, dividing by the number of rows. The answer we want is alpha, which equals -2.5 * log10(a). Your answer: 0.3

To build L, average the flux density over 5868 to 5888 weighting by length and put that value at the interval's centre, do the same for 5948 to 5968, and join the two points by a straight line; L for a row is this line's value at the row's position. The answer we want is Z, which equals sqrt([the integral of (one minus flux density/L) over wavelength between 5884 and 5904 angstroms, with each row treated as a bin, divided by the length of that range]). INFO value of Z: 0.5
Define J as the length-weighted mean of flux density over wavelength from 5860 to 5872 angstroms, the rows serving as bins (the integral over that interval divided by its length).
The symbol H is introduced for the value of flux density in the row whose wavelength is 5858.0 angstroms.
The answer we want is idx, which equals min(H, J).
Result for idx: 42.2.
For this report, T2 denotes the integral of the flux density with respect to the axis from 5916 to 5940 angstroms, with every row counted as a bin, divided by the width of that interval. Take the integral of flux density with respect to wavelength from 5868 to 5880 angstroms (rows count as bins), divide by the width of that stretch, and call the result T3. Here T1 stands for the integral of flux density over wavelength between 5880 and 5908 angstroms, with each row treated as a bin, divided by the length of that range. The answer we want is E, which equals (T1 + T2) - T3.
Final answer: 36.0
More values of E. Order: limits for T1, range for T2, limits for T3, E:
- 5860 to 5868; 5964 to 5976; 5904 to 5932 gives 45.4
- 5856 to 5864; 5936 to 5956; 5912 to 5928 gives 43.5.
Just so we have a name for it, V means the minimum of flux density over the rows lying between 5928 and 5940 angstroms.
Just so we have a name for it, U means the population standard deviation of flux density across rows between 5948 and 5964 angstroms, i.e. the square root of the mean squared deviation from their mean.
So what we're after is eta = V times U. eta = 19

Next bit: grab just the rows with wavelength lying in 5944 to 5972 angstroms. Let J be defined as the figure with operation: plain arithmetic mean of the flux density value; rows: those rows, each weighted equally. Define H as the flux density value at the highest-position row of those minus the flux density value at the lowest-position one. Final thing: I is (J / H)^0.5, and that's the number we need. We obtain 5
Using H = 1.9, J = 44.54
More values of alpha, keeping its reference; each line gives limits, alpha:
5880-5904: -2.1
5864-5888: -1.4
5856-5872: -0.2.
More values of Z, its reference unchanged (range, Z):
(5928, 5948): 0.0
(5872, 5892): 0.3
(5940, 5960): 0.1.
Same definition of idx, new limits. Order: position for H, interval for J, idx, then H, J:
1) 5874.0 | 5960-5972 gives 45.1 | 45.7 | 45.1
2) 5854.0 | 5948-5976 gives 42.5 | 42.5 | 44.6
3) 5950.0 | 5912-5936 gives 43.8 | 43.8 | 44.0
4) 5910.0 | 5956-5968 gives 44.8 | 45.3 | 44.8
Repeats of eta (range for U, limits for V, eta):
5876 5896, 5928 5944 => 326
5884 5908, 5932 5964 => 325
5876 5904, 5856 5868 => 301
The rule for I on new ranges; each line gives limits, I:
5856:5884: 15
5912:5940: 7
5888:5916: 1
